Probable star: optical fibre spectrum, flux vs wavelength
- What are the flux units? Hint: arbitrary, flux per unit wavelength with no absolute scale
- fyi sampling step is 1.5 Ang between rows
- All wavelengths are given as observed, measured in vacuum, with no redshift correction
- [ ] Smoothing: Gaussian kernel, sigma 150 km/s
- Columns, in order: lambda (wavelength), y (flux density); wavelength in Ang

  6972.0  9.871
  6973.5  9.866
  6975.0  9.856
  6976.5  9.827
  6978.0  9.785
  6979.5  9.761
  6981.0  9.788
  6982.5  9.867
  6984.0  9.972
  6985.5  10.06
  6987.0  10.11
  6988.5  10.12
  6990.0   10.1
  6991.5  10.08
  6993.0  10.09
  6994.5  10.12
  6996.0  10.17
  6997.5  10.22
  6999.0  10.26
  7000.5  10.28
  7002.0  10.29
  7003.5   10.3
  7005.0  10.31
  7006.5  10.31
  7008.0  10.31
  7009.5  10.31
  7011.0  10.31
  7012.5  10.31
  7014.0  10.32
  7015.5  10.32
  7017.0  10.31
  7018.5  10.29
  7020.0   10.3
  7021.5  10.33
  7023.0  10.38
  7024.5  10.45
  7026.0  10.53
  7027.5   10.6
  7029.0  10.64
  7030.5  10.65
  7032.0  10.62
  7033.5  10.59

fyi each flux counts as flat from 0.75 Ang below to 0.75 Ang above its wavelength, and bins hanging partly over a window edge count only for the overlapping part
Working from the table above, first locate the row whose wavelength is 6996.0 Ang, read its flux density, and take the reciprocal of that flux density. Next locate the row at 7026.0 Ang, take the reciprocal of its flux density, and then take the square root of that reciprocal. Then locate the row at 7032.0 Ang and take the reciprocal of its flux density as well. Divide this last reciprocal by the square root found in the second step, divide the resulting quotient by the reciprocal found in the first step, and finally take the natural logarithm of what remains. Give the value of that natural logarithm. 1.13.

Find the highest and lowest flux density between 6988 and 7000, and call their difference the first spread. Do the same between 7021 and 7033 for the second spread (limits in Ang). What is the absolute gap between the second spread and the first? 0.14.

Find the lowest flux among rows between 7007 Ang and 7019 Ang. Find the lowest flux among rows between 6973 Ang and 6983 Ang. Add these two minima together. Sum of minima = 20.1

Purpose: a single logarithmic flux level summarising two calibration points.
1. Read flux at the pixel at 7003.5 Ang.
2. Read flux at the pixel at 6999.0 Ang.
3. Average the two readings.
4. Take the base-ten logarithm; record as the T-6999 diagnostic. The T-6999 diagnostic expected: 1.01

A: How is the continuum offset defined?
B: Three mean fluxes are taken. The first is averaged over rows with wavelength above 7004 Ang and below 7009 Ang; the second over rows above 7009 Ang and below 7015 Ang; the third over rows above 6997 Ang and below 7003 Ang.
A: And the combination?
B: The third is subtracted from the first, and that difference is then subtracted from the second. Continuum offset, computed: 10.3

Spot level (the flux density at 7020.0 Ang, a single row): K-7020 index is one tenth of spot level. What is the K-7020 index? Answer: 1.03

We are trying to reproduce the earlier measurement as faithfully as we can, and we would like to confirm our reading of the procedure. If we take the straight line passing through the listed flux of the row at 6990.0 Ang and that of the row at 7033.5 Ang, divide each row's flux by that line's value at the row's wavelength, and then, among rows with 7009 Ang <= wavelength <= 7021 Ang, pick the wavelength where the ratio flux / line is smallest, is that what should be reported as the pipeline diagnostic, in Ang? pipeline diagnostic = 7020.0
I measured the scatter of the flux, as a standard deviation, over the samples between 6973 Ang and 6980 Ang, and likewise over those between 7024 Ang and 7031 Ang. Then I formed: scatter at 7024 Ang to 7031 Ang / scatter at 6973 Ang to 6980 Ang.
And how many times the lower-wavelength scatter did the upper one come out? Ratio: 1.9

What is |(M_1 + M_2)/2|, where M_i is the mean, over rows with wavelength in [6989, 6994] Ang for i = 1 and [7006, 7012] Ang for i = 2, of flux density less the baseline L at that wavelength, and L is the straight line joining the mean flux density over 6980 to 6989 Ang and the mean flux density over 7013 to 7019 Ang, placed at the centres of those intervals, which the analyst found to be 0.06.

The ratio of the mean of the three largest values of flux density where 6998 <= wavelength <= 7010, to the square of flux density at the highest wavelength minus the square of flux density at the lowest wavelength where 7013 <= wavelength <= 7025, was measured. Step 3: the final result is 3.8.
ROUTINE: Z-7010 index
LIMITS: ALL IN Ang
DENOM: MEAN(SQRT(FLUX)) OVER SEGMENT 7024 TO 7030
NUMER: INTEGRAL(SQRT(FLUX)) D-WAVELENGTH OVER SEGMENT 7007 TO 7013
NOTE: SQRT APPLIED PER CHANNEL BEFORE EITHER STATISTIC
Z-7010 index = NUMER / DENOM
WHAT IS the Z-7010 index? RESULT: 5.93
